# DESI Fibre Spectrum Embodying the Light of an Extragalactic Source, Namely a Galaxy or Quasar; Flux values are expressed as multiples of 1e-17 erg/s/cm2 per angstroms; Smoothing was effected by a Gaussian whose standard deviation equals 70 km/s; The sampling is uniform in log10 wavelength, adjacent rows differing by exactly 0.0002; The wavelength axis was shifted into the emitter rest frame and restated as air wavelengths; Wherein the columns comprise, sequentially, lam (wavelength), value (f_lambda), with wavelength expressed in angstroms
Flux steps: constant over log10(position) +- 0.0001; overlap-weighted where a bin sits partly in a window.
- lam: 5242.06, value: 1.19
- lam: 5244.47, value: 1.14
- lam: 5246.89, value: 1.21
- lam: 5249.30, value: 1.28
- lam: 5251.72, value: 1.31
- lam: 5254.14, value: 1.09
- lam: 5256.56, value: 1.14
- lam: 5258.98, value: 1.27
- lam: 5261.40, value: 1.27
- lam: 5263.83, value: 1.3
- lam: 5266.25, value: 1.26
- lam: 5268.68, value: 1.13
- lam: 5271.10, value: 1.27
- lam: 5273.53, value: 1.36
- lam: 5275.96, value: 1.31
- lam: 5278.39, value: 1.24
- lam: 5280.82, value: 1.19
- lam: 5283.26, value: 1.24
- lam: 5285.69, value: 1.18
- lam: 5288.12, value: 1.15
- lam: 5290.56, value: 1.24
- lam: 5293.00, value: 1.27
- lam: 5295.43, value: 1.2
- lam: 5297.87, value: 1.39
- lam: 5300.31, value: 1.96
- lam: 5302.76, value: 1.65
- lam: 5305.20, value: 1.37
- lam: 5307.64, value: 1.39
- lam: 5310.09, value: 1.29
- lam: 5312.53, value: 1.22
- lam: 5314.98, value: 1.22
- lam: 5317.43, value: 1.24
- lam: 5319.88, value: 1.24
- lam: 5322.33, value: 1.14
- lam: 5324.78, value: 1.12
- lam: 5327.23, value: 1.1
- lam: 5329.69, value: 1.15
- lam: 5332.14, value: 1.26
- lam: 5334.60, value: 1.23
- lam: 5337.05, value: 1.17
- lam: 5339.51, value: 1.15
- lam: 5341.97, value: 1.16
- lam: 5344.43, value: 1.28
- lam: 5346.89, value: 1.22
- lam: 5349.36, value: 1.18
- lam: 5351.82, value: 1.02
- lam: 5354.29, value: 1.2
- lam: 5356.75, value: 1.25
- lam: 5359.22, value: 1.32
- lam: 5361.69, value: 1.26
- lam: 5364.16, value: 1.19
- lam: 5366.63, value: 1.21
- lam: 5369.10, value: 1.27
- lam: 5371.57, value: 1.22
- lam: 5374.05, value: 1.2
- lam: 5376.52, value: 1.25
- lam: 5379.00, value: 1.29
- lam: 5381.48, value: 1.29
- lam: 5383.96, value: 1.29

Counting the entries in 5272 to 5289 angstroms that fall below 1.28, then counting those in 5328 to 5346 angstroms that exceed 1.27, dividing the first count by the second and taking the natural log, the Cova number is 1.6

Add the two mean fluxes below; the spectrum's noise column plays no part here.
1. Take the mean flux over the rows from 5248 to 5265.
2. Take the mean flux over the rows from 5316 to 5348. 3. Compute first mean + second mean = 2.43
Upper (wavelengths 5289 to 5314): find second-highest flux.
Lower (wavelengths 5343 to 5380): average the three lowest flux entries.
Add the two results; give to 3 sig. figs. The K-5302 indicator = 2.78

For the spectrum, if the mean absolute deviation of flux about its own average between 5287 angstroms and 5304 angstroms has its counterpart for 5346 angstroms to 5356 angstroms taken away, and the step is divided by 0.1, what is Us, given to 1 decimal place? 1.6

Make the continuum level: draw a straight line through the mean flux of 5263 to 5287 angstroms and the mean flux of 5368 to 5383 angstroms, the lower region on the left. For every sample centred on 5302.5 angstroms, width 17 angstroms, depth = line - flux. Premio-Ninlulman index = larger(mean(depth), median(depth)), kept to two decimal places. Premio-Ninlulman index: -0.14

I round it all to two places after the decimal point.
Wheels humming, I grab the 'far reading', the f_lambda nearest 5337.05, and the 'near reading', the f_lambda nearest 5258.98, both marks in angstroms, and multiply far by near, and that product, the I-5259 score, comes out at 1.49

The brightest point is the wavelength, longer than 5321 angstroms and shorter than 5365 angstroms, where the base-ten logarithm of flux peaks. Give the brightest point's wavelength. 5359.22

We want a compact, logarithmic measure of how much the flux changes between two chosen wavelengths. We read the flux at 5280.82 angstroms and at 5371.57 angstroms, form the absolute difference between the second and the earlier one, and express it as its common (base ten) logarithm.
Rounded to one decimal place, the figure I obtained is -1.5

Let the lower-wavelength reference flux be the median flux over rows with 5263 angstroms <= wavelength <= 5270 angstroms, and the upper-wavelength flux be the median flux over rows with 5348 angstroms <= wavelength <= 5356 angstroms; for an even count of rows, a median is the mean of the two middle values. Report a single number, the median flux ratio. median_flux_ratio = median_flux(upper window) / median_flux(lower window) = 0.94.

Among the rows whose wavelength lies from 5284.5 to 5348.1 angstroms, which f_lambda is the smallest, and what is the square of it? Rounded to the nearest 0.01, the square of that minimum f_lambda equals 1.21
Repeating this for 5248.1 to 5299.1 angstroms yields 1.19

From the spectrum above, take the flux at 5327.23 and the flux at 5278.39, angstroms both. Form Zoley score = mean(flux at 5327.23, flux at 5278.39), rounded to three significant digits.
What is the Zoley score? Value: 1.17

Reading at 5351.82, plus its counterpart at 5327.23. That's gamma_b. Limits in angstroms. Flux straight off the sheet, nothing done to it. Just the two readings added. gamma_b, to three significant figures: 2.12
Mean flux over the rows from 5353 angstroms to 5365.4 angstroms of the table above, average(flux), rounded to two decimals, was 1.24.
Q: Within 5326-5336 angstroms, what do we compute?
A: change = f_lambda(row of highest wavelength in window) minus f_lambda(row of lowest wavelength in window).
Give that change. 0.13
